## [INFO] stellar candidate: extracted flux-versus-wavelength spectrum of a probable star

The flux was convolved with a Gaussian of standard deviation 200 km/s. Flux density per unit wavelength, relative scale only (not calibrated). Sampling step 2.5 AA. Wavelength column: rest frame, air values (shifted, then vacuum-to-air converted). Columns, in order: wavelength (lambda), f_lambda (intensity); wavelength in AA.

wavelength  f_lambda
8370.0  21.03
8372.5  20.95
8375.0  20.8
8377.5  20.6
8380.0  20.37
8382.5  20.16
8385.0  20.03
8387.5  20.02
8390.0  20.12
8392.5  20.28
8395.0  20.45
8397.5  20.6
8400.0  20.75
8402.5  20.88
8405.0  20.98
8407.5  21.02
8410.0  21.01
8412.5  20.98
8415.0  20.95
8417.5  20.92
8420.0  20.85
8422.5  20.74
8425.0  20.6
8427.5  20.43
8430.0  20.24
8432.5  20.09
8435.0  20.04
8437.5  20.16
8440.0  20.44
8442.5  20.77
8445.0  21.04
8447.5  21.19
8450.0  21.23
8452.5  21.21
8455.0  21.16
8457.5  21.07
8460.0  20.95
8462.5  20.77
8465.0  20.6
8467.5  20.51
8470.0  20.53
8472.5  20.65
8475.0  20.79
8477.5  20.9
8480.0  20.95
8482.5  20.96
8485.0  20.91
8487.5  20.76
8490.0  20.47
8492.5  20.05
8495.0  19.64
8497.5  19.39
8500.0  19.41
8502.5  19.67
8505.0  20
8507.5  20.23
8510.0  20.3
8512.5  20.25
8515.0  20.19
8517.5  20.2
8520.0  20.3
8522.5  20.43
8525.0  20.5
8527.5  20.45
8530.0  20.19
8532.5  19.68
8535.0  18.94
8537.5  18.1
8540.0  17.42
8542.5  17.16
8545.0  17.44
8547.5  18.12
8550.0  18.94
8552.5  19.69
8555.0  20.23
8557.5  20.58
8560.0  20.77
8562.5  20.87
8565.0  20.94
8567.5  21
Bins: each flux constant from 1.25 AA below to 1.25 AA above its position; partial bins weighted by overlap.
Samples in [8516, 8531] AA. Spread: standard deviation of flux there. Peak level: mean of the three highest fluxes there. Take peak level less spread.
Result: 20.3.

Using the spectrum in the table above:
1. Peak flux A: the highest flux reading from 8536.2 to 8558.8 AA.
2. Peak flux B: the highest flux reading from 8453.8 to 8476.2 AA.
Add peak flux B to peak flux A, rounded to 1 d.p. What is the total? 41.7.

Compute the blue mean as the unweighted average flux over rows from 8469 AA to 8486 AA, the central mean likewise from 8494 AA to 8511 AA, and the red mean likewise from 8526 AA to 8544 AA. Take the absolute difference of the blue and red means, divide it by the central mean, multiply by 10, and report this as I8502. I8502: 0.99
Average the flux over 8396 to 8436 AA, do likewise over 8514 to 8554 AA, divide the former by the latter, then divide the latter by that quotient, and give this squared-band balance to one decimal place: 17.9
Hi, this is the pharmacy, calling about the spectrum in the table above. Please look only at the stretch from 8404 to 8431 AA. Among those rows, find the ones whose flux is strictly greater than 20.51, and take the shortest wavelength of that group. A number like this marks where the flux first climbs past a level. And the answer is 8405.0 AA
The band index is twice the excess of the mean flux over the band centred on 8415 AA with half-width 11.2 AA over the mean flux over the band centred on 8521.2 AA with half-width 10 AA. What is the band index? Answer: 1.2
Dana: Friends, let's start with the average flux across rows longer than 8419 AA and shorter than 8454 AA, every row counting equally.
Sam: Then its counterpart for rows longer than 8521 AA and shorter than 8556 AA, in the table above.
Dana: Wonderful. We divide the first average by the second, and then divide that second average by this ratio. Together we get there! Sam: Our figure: 17.7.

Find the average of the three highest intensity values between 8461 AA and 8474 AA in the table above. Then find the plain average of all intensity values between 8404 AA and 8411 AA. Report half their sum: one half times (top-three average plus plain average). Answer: 20.8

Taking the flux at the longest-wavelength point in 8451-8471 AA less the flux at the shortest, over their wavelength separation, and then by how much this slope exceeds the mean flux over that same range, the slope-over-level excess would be -20.9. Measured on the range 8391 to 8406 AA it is -20.6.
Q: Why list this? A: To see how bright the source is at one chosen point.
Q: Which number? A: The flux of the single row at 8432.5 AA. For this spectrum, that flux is 20.09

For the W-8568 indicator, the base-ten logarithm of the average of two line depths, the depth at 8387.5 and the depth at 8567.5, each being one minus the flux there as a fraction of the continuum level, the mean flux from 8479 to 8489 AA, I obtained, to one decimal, -1.7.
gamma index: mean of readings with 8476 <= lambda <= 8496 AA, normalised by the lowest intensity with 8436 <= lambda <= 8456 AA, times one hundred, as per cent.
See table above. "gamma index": 102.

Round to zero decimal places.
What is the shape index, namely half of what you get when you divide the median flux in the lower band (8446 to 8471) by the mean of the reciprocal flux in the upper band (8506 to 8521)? 213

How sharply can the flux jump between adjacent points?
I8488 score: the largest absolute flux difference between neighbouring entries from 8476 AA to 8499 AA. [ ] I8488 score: 0.42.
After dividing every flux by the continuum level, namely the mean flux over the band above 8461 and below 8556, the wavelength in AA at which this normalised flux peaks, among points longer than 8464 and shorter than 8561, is 8482.5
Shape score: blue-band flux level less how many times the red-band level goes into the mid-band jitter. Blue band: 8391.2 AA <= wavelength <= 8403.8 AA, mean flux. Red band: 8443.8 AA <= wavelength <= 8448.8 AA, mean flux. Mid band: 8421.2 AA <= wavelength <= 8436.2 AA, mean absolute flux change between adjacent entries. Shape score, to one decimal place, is 20.6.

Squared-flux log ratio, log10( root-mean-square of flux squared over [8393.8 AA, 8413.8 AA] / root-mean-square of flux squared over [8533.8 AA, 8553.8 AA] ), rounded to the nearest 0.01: 0.11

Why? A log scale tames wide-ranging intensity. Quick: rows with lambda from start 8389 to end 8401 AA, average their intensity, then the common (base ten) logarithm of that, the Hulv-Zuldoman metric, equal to 1.31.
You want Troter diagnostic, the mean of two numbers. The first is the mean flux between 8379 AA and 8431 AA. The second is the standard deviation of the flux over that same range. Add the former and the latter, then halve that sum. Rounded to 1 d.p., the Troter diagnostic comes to 10.5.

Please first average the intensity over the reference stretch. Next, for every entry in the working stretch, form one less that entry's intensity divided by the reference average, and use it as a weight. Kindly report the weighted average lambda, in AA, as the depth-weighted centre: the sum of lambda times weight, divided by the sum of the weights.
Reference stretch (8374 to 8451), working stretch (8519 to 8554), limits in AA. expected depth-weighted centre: 8541.6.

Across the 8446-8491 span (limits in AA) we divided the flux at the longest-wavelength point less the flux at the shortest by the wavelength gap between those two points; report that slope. -0.02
